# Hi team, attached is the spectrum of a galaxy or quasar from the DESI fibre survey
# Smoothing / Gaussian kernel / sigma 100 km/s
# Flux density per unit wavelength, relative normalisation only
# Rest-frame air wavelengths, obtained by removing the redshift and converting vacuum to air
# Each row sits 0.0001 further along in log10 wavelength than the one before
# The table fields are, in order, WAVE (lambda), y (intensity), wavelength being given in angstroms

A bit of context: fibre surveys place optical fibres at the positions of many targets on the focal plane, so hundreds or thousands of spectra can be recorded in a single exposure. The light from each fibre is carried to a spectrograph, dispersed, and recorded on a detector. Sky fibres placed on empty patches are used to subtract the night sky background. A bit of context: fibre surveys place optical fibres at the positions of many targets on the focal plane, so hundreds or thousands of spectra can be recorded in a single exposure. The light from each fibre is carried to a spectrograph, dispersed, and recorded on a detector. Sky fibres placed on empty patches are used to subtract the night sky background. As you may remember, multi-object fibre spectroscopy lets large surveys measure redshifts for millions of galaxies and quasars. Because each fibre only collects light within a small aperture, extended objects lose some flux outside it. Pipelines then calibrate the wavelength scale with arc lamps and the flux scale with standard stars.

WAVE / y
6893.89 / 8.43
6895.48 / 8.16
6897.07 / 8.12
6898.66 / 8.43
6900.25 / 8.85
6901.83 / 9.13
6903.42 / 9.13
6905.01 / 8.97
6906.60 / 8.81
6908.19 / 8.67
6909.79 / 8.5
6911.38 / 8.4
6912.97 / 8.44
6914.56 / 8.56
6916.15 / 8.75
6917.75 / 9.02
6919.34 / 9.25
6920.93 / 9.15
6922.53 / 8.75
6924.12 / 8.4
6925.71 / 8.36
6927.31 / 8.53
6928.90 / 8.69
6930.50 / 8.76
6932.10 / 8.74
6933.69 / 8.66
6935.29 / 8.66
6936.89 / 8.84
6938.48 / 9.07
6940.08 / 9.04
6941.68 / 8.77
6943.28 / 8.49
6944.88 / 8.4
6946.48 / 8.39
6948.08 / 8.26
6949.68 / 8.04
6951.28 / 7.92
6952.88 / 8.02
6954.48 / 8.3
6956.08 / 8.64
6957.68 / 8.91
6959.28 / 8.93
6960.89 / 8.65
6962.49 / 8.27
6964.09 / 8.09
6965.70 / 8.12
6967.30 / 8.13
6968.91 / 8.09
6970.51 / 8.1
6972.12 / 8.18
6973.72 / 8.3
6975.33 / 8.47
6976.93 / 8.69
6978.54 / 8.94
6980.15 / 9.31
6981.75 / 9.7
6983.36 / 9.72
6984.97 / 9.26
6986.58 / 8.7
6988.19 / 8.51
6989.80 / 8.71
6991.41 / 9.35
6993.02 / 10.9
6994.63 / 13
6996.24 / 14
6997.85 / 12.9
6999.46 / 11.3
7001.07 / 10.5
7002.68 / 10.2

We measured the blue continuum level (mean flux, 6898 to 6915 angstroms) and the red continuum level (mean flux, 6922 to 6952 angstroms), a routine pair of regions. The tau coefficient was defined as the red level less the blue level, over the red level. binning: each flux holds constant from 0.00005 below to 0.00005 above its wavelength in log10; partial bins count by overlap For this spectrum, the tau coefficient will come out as -0.02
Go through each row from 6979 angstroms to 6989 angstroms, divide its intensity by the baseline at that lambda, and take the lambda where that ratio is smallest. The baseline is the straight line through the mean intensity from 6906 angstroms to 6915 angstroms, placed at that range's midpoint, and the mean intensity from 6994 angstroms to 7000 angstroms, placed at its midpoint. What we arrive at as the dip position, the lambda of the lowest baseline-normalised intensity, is 6988.19 angstroms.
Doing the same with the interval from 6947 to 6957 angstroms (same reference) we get 6951.28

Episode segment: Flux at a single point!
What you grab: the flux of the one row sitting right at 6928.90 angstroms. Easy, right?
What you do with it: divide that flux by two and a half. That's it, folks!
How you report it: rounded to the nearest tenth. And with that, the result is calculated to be 3.5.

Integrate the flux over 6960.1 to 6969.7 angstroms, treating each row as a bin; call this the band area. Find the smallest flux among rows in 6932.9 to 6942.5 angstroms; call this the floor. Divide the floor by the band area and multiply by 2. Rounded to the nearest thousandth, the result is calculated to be 0.219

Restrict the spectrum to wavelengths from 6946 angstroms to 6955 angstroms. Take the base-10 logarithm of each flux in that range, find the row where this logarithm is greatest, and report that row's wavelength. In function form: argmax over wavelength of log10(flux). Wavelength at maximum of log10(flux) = 6946.48 angstroms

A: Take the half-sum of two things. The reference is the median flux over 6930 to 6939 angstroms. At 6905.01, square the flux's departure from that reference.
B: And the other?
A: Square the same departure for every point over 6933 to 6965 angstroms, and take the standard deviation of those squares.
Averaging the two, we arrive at 0.13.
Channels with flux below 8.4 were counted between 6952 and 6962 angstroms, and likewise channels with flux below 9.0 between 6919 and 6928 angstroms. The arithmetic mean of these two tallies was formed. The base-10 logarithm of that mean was 0.48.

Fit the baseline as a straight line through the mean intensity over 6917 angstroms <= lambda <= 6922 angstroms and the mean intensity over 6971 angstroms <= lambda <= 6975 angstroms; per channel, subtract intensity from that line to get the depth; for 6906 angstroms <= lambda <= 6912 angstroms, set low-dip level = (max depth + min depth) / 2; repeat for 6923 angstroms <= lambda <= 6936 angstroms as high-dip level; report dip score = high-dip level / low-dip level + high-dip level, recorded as 1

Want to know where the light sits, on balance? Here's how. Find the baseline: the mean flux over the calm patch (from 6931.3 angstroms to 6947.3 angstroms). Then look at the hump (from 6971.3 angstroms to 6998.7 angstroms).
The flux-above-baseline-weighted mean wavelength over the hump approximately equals 6994.7 angstroms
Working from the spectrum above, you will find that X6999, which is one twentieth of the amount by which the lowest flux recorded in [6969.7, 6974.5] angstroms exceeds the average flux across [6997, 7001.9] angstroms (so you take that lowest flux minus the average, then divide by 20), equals -0.17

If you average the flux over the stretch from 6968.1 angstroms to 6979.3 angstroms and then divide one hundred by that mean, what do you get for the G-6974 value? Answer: 11.9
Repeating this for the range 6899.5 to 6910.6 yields 11.3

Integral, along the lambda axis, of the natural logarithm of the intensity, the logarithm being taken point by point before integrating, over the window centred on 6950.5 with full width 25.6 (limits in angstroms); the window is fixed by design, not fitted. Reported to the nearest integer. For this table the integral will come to 55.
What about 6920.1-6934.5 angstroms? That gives 31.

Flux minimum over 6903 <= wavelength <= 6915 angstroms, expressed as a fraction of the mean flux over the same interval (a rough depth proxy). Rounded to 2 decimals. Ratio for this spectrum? 0.97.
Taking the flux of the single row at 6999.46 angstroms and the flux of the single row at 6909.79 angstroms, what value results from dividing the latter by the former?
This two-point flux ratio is 0.75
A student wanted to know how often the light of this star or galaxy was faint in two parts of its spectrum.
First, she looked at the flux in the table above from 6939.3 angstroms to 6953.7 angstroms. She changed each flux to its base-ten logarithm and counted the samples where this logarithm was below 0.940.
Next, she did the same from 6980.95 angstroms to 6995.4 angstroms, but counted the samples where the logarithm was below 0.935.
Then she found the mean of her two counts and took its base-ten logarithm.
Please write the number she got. 0.60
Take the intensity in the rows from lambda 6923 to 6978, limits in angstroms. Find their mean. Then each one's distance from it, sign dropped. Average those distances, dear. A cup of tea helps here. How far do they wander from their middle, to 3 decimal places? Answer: 0.270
